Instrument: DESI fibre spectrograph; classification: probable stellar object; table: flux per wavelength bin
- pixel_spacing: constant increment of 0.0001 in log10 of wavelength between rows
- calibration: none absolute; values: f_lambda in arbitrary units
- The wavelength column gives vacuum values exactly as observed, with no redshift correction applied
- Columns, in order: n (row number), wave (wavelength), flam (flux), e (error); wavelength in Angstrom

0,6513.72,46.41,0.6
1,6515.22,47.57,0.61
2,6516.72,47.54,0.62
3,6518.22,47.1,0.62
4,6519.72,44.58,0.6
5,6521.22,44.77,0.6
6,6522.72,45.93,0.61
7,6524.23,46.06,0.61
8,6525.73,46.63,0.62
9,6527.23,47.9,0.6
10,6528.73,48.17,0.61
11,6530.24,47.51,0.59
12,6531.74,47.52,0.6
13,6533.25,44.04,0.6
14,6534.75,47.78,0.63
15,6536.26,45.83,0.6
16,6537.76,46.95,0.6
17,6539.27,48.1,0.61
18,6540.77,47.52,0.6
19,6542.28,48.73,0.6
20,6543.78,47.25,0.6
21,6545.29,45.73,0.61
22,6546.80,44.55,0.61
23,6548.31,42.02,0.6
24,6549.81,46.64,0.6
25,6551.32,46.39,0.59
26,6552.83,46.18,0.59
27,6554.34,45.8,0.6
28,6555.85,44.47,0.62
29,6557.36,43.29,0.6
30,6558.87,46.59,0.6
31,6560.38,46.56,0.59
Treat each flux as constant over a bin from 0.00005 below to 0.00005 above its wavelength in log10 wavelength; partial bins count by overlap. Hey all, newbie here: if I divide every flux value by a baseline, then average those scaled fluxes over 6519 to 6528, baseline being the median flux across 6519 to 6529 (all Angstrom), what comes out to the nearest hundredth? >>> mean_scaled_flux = 1.00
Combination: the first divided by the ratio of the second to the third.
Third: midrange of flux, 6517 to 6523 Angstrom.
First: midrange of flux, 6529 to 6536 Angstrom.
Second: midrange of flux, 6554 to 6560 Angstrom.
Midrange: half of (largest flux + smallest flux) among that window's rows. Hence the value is 46.8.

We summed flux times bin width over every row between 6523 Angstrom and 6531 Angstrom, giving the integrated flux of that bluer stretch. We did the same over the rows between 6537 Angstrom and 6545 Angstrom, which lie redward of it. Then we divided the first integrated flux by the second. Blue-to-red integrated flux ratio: 0.99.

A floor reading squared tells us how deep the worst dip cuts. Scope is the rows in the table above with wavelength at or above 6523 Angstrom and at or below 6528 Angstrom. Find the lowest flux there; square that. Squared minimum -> 2122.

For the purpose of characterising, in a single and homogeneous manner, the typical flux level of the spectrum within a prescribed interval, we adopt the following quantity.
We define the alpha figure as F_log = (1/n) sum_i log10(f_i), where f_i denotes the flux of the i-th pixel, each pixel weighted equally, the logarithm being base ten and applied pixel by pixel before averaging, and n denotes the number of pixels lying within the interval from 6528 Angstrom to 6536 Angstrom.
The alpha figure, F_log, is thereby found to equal 1.67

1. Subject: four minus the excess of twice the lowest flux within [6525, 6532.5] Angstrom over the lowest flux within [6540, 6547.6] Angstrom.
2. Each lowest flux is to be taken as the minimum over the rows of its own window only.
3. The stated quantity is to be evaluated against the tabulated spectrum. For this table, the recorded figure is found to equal -45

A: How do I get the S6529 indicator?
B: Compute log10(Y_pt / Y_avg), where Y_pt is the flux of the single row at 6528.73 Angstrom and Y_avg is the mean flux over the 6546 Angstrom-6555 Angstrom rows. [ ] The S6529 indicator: 0.027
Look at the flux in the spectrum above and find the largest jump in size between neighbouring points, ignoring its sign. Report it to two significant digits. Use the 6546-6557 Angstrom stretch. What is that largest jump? 4.6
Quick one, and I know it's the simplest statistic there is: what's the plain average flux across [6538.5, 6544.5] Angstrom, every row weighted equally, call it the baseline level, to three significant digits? 47.9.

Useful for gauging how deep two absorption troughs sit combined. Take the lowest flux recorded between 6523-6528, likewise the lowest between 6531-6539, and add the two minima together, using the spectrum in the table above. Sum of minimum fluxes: 90.1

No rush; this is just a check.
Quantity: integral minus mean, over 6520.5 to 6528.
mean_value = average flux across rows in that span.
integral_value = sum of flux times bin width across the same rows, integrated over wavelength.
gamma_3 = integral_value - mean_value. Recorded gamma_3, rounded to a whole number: 301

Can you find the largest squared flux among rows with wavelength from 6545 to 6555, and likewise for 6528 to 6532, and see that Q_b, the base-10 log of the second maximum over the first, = 0.028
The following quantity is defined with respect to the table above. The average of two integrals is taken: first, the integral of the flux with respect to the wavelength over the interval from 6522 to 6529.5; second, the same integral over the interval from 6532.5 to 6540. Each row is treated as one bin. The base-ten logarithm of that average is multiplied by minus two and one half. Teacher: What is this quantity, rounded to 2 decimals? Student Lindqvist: -6.36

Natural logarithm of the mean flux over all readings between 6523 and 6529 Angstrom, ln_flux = 3.85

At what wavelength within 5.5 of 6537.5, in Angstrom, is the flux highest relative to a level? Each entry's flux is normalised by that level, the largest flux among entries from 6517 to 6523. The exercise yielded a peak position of 6542.28 Angstrom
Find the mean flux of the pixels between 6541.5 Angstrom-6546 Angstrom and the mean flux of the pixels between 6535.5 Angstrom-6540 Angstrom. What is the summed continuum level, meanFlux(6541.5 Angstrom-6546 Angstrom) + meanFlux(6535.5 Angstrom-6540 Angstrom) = 94.2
